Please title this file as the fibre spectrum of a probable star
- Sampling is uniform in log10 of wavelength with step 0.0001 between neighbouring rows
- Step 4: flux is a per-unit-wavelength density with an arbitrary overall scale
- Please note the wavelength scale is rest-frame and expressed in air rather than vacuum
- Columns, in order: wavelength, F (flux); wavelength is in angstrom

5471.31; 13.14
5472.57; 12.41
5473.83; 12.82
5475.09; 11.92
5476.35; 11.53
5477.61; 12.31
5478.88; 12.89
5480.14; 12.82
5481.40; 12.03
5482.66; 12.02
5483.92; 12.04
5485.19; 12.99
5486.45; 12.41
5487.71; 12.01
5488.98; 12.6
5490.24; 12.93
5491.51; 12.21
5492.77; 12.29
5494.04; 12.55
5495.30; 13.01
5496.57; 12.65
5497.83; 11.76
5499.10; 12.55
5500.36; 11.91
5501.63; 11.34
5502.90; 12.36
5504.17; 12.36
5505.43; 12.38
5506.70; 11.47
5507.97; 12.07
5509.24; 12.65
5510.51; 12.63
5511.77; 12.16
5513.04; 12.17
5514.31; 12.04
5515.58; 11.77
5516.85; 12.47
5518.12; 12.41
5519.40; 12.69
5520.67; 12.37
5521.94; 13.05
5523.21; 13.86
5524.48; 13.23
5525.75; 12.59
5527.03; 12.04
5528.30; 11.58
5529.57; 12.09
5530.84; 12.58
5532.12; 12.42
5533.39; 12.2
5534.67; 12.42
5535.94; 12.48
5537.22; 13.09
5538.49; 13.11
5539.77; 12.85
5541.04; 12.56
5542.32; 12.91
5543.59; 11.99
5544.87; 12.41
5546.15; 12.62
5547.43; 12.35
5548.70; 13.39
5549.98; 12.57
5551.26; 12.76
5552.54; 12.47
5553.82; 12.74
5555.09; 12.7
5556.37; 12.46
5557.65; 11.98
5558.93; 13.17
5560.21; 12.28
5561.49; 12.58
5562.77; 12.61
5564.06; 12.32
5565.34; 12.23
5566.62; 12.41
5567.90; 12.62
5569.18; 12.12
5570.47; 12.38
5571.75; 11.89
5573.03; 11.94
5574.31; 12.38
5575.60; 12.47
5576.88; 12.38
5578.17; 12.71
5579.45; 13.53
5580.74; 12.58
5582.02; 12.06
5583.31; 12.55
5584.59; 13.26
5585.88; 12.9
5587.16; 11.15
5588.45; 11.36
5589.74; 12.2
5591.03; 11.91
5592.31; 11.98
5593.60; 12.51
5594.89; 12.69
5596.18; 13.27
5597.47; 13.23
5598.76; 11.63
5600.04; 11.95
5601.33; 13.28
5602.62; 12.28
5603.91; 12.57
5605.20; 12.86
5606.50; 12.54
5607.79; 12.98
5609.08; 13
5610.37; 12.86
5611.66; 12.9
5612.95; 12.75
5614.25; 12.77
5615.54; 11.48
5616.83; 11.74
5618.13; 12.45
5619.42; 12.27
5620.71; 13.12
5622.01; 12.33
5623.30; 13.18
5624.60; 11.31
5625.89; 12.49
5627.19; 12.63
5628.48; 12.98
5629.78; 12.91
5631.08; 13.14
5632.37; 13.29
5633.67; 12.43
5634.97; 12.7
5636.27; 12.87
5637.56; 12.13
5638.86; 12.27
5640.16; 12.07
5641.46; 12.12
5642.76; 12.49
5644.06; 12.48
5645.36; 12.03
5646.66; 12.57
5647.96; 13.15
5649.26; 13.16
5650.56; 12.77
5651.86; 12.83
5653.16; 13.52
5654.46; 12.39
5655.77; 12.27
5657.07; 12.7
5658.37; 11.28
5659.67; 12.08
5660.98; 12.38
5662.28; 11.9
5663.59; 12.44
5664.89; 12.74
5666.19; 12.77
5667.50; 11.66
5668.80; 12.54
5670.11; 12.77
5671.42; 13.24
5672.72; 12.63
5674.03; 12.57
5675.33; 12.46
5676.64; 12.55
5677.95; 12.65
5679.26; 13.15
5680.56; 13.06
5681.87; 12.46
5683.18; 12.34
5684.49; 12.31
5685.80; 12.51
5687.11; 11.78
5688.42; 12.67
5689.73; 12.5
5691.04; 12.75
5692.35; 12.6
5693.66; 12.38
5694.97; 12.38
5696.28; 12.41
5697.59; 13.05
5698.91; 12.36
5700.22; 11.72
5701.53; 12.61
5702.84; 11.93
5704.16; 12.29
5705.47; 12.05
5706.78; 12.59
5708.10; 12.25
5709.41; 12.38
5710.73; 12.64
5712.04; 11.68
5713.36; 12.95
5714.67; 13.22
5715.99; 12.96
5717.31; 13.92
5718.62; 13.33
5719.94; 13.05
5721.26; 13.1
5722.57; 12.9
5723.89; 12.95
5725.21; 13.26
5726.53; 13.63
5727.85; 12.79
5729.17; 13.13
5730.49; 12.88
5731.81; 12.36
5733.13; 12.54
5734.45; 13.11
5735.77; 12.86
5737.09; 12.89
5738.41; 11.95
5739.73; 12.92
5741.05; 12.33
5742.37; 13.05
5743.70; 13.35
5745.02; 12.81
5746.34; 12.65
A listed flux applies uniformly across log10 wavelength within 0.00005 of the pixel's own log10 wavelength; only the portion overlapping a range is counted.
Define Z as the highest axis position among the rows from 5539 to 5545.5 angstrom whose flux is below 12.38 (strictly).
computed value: 5543.59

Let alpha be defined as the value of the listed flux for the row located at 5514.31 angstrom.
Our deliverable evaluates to 12.04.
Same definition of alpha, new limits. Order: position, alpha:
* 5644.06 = 12.48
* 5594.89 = 12.69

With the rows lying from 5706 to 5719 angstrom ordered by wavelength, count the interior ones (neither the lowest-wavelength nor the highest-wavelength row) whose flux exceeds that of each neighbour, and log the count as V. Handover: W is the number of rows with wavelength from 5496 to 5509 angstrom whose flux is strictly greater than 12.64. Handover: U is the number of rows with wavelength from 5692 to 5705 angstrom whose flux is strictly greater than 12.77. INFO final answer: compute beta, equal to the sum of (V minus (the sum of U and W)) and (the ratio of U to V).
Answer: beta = 1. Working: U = 1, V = 3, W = 1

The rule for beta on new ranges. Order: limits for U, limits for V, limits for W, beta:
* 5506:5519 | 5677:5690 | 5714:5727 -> -7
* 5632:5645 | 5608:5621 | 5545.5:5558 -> -2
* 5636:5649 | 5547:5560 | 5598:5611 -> -3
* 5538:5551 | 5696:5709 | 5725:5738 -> -7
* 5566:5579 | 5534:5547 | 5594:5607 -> -3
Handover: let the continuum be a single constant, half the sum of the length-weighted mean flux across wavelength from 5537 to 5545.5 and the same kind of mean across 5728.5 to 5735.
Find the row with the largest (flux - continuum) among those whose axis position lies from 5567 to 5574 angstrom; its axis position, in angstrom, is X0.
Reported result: 5567.90 angstrom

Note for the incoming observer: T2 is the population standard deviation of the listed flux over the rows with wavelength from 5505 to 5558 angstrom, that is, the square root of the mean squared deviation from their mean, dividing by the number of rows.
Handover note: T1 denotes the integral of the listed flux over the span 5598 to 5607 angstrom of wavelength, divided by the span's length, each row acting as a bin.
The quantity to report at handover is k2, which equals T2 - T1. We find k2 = -12.0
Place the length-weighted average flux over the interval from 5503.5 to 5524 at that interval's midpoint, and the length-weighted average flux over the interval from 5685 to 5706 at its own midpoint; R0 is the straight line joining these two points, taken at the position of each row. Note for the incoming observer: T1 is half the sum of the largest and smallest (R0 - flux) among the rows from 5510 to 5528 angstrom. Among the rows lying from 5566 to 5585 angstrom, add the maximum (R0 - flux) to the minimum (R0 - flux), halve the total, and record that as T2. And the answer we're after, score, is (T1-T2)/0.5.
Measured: -0.18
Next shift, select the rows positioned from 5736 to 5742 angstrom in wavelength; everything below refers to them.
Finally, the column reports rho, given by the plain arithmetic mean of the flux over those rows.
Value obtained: 12.5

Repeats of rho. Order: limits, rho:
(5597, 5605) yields 12.5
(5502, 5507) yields 12.1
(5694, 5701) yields 12.4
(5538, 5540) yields 13.0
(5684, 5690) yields 12.4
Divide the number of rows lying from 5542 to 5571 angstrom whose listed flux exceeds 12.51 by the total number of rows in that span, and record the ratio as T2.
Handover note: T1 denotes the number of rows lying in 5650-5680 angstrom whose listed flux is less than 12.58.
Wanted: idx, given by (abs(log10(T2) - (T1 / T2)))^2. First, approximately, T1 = 12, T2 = 0.48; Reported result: 646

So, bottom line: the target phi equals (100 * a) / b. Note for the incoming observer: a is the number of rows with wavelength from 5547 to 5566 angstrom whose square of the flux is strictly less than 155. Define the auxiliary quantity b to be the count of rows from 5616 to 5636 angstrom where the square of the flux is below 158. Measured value 71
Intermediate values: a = 5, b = 7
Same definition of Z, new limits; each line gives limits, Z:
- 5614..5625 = 5624.60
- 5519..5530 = 5529.57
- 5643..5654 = 5645.36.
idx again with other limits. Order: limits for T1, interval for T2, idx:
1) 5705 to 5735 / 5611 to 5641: 139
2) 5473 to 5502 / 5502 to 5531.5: 1900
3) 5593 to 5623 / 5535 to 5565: 334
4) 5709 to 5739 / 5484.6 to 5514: 174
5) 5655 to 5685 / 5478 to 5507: 1309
